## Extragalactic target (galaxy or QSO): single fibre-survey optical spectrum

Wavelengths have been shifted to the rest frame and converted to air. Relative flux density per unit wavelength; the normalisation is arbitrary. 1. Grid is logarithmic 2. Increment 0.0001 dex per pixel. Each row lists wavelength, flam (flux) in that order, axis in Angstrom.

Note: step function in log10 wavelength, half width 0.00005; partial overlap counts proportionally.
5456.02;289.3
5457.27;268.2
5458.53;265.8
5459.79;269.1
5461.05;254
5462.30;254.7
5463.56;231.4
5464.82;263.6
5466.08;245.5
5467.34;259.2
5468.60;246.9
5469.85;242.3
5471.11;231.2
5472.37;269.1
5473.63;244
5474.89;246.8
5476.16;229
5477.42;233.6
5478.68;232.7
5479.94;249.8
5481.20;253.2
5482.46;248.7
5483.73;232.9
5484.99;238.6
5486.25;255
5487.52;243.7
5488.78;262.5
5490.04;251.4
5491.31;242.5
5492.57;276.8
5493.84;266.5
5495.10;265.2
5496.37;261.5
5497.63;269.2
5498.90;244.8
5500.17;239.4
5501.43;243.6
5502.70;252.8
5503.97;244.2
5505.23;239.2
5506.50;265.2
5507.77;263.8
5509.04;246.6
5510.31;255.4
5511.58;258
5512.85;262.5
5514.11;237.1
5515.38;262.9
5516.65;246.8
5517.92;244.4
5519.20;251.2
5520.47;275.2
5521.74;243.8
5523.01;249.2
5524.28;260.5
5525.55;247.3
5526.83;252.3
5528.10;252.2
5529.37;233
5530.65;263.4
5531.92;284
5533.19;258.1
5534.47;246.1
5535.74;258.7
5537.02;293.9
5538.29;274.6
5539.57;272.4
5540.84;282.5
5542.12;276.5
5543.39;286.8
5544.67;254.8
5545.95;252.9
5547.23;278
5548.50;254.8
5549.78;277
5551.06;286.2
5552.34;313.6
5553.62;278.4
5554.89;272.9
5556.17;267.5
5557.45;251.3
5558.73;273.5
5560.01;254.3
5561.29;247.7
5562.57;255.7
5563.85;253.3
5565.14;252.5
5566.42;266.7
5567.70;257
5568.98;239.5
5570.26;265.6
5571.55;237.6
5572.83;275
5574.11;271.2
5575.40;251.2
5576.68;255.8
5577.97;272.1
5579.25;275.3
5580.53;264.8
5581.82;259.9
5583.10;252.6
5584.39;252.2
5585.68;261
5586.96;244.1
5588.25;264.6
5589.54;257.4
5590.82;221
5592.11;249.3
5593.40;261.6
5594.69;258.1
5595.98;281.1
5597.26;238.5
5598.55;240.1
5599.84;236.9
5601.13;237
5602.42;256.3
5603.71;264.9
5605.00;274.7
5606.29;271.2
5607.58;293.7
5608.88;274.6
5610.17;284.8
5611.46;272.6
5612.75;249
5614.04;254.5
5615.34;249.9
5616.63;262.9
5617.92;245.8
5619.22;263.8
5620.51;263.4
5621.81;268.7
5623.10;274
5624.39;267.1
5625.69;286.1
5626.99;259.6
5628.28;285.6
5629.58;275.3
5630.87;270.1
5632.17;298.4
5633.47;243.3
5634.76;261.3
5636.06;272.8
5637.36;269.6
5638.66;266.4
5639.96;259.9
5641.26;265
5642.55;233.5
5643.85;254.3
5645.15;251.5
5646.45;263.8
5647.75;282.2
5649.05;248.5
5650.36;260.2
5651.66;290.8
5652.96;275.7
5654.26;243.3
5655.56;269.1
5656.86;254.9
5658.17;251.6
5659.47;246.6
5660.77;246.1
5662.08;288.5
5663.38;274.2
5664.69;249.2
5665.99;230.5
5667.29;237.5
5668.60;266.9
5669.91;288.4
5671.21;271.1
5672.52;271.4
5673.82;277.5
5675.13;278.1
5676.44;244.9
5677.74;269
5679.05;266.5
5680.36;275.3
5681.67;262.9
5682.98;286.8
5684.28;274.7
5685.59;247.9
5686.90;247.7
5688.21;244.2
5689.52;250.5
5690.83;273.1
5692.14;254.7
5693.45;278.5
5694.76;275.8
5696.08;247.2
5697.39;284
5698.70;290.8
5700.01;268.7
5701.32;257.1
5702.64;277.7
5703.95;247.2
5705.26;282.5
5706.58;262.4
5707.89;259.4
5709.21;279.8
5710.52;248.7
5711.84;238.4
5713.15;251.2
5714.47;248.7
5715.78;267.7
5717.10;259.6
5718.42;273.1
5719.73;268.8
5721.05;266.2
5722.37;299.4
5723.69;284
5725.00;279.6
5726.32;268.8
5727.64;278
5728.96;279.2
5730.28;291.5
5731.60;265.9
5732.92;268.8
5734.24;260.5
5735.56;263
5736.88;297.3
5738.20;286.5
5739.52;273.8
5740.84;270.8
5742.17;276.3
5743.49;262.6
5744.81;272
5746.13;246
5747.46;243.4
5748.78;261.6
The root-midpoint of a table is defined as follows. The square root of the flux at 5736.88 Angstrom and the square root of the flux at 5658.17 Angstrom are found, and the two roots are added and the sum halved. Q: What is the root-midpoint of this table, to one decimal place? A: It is 16.6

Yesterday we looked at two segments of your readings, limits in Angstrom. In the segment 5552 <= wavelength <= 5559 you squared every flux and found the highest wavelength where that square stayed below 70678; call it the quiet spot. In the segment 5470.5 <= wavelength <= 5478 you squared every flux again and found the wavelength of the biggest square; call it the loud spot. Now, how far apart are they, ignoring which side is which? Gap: 85.1 Angstrom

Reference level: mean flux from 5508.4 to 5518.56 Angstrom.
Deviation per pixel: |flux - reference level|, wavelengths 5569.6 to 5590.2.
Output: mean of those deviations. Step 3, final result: 11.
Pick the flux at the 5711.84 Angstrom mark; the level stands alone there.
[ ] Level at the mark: 238.4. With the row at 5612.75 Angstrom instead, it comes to 249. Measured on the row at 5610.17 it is 284.8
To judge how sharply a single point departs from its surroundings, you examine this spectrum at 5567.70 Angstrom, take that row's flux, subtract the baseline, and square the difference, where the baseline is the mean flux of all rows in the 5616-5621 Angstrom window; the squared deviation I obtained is 4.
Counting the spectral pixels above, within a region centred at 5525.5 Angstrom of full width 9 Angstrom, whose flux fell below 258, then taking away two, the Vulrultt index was 4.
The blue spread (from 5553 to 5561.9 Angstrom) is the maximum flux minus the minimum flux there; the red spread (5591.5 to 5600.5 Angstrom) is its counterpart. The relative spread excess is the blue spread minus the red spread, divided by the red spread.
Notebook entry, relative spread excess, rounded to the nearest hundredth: -0.31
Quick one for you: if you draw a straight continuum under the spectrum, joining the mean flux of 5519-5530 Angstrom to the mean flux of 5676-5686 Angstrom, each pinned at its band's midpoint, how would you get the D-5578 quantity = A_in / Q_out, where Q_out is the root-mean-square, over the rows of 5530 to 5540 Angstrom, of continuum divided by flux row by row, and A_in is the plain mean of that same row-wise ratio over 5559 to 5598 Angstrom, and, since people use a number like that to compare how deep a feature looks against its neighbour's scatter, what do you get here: 1.06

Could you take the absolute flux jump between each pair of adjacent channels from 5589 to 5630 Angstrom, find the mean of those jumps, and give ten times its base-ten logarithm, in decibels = 11.5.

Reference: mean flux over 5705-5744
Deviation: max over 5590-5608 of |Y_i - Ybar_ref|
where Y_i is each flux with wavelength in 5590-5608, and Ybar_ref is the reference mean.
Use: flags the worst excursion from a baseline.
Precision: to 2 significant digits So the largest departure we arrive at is 49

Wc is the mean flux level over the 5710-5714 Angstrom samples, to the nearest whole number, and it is 246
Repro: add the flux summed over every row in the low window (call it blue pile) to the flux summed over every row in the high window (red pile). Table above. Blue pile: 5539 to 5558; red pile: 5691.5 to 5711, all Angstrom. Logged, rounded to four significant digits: 8120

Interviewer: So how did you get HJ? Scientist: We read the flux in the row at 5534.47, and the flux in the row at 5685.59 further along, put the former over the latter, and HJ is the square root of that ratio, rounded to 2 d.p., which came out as 1.00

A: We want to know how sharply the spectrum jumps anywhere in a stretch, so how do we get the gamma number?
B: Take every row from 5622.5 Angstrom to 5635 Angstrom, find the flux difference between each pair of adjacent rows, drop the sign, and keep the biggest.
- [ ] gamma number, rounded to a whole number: 55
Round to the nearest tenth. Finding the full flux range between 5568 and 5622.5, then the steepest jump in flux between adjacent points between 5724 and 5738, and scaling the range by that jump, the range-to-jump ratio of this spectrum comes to 2.1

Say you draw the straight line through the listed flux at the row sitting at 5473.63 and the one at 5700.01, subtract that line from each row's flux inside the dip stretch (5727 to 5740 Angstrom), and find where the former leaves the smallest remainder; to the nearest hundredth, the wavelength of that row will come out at 5734.24 Angstrom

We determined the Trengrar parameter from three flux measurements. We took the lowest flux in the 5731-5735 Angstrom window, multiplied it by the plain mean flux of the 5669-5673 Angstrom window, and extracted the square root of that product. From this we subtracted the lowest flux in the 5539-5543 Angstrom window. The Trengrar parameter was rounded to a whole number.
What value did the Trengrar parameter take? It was -4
